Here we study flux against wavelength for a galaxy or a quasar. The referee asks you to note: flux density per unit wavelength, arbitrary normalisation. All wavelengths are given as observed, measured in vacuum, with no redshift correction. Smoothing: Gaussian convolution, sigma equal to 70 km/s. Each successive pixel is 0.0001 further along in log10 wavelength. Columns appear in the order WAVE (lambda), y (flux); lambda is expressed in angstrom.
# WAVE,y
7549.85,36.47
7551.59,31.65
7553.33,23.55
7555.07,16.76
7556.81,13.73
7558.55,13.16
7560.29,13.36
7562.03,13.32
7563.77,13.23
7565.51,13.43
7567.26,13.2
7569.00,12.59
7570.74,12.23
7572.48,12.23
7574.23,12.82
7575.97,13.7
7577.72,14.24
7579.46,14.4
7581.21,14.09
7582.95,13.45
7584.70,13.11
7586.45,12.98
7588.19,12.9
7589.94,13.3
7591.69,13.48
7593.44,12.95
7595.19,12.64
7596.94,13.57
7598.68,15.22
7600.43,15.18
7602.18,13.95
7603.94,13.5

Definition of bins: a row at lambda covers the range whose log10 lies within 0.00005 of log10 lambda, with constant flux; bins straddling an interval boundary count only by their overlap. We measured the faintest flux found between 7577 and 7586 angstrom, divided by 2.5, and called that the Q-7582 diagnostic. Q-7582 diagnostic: 5.24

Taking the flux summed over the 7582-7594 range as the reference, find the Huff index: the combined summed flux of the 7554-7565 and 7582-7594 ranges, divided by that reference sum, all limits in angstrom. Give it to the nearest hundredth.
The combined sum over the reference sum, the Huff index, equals 1.91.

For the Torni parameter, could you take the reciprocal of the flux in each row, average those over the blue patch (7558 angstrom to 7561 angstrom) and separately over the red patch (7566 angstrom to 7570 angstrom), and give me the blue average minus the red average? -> -0.002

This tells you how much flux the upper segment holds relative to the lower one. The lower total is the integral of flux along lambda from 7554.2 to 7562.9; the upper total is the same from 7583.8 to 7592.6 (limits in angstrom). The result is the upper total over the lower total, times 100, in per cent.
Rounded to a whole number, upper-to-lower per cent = 94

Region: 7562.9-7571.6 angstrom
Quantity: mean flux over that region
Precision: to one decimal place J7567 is 12.9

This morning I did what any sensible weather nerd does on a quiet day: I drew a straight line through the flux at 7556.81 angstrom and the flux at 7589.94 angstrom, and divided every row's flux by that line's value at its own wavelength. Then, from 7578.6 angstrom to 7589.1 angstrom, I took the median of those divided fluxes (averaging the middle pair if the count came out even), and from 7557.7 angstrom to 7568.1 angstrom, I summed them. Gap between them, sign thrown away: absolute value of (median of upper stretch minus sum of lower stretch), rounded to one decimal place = 4.8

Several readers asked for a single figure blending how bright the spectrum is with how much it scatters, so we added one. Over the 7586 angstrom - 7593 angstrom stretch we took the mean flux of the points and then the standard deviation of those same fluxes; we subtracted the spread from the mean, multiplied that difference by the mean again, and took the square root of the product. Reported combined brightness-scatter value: 13.0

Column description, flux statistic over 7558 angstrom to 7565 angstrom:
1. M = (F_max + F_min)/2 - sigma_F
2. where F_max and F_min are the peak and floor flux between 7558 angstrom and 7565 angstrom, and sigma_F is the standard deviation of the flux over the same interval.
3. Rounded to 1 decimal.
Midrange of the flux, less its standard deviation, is 13.2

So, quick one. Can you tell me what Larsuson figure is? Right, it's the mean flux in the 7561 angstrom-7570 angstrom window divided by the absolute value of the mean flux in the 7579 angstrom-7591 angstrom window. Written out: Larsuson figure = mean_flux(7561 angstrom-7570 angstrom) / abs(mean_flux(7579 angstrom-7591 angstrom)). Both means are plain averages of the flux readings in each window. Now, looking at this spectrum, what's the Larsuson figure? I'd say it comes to 0.98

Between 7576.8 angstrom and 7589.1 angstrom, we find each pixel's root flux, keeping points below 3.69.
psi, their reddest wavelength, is 7588.19 angstrom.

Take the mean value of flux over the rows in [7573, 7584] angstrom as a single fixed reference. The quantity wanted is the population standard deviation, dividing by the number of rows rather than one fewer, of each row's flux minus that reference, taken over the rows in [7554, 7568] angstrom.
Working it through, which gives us 1.14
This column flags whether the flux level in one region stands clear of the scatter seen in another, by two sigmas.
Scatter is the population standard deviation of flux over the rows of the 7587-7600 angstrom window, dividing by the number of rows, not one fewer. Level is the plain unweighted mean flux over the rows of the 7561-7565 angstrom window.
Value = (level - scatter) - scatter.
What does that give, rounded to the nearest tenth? 11.7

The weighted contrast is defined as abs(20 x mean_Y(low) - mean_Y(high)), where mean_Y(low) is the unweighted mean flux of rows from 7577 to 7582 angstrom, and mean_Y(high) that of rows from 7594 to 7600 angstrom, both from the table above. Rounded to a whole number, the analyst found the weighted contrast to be 271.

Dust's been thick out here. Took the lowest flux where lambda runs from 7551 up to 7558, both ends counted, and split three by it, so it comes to 0.218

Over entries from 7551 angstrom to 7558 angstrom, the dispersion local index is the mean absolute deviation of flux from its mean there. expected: 6.2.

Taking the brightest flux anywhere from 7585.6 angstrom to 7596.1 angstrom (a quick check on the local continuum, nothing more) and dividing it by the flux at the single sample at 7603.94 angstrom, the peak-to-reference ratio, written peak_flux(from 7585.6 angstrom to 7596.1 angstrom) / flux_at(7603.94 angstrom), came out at 1.00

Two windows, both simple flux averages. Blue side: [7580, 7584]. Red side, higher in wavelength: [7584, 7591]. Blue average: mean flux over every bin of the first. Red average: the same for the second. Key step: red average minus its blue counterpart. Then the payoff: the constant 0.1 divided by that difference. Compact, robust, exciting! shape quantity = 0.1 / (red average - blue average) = -0.1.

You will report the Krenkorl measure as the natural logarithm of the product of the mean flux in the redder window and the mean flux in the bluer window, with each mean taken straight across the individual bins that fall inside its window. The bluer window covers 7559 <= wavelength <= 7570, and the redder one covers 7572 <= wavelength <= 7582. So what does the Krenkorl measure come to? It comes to 5.19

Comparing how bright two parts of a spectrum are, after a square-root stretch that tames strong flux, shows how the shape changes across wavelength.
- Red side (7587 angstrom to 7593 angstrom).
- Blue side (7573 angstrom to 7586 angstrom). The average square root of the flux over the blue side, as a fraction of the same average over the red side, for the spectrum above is 1.02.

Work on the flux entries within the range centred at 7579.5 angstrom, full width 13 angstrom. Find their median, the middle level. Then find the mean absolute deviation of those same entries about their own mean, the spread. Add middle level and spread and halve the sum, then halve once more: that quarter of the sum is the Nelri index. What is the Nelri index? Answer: 3.55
